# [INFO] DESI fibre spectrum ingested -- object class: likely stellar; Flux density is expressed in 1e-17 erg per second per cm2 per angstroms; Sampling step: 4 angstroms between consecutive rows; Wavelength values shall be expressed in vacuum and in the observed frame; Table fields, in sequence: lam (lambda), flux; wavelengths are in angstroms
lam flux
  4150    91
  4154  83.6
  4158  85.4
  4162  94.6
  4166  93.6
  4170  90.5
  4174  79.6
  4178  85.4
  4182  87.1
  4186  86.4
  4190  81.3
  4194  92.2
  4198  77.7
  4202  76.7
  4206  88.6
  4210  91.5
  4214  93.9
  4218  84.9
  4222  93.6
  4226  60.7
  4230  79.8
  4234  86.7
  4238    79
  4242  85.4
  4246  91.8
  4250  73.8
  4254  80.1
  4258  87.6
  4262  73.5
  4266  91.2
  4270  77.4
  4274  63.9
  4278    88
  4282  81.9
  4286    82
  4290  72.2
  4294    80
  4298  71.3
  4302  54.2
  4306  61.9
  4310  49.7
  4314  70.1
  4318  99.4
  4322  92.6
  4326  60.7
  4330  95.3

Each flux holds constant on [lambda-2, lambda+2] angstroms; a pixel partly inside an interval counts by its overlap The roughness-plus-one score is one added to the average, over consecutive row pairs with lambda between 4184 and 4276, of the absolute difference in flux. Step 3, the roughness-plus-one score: 12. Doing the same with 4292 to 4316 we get 14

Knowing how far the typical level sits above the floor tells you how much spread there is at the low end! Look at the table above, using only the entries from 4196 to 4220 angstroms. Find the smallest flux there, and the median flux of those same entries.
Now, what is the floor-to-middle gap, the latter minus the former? 10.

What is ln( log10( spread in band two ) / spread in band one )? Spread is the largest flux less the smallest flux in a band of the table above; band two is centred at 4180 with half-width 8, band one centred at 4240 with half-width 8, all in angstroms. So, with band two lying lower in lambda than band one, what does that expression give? -2.68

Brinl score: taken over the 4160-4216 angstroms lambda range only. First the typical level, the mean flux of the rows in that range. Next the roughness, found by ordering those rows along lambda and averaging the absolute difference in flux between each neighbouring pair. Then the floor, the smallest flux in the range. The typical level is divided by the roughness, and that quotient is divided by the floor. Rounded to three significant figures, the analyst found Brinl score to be 0.205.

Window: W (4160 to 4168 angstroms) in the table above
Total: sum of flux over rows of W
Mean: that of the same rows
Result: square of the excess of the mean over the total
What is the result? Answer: 8855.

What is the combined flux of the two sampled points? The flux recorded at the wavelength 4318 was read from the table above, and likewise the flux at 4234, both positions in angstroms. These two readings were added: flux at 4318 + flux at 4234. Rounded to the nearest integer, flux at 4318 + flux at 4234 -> 186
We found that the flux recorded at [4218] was 84.9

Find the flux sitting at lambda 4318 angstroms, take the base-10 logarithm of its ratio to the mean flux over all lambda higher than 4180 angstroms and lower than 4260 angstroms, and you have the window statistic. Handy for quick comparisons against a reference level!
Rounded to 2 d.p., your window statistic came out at 0.07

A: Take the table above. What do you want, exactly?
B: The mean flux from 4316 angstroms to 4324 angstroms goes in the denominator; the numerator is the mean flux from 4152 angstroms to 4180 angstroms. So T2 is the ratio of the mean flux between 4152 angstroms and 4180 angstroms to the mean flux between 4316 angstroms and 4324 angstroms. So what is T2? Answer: 0.91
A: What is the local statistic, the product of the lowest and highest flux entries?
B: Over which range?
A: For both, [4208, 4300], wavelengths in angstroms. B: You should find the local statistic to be 5700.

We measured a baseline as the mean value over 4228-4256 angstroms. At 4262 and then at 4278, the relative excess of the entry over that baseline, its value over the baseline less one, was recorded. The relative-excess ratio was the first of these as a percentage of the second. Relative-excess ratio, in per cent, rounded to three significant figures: -158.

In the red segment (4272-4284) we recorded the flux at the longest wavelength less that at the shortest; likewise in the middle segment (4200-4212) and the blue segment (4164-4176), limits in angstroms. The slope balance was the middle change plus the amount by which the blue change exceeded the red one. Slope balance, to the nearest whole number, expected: -17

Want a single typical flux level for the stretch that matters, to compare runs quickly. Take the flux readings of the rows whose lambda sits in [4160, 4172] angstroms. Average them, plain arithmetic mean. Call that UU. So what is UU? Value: 93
